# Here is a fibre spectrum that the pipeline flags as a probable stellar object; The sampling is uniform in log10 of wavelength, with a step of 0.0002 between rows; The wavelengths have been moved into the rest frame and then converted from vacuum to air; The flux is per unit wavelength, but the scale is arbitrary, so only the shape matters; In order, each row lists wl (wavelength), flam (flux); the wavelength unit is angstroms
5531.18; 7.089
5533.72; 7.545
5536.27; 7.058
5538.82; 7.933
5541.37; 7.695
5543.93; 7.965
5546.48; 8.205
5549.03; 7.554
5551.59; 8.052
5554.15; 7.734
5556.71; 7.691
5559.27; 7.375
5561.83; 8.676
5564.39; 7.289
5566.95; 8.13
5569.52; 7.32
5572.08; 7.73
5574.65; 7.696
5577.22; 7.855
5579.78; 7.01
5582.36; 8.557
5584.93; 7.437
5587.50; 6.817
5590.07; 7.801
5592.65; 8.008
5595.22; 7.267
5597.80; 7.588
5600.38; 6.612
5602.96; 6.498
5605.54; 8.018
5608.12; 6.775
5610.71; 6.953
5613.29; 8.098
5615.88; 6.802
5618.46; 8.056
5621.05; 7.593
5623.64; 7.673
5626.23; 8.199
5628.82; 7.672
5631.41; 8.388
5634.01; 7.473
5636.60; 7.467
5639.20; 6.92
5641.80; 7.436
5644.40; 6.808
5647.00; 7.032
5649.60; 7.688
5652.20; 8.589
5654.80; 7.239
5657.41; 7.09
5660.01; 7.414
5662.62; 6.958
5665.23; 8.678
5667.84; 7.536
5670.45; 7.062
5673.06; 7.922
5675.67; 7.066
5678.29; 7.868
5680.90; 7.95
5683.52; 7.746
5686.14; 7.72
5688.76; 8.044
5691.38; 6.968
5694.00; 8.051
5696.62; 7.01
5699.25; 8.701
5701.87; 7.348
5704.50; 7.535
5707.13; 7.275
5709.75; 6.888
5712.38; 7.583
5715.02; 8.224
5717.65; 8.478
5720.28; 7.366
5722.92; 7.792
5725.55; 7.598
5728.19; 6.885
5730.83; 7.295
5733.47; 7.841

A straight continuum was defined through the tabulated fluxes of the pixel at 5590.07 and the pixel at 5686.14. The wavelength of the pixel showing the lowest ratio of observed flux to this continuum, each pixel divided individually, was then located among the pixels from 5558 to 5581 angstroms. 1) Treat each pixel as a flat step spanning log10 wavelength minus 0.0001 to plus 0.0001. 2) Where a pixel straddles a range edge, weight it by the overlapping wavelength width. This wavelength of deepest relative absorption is 5579.78 angstroms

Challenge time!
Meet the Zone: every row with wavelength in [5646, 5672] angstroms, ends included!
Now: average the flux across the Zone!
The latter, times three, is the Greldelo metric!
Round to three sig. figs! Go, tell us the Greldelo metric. 22.6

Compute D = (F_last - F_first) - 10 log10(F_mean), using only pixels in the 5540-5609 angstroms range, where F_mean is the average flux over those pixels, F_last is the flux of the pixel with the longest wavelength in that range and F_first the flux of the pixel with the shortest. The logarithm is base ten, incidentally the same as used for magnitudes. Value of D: -9.7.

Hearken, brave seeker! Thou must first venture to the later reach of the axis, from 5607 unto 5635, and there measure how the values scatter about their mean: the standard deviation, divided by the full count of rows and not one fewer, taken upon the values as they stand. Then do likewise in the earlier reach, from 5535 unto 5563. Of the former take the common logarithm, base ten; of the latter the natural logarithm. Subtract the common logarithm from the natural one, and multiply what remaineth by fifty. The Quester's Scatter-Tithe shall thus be -31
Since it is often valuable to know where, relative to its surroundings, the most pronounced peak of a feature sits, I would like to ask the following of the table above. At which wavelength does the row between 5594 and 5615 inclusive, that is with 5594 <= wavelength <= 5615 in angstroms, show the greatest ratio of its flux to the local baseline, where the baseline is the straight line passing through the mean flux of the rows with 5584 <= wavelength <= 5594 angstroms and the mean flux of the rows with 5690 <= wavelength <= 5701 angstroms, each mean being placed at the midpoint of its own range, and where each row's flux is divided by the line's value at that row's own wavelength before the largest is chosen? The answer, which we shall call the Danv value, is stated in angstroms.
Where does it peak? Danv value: 5613.29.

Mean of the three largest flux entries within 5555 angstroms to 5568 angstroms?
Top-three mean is 8.17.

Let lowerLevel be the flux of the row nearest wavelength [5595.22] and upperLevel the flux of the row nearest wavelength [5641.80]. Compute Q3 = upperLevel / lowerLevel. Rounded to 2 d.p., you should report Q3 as 1.02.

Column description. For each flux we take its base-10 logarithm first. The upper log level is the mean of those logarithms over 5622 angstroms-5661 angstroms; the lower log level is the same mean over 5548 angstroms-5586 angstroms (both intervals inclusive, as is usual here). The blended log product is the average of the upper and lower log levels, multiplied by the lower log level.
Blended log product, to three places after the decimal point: 0.783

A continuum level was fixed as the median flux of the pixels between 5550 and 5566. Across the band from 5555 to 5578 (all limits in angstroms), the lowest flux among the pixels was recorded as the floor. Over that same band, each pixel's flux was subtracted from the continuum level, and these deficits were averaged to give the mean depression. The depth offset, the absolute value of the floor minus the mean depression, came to 7.3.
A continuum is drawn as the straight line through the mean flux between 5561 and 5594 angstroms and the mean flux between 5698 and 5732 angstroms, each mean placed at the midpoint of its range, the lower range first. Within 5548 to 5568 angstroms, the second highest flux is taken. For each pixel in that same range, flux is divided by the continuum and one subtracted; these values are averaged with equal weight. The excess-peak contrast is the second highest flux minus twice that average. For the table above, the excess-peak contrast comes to 8.1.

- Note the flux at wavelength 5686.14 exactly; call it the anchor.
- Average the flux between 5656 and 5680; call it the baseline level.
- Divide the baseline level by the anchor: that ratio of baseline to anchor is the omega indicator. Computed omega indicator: 0.97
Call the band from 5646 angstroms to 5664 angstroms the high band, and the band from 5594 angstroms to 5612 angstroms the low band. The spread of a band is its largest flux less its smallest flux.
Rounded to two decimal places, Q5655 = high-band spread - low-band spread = 0.11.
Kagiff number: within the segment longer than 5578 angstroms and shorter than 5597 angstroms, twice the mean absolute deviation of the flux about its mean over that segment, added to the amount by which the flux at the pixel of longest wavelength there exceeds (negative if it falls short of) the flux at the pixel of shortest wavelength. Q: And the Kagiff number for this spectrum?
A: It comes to 1.2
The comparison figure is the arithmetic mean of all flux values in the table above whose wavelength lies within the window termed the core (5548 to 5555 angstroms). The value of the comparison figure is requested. 7.78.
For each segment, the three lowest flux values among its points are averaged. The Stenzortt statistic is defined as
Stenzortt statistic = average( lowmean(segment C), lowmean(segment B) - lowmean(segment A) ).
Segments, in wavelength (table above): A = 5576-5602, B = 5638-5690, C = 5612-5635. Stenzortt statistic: 3.69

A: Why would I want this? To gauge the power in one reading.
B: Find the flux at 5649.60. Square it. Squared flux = 59.1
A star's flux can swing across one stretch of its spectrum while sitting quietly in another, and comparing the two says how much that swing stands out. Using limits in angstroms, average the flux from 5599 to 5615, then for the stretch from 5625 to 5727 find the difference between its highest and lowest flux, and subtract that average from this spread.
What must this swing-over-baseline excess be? -5.3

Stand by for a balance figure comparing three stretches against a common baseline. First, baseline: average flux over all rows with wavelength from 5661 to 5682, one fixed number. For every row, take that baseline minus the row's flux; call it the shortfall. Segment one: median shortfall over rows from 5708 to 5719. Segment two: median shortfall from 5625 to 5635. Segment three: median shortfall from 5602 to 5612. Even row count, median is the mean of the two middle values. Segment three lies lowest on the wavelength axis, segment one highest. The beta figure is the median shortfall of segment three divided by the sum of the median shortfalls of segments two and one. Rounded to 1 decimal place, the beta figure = -1.3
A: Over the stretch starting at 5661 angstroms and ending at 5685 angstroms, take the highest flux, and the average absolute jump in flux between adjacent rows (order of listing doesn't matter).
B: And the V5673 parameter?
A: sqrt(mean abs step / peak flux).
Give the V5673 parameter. 0.30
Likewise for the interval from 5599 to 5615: 0.32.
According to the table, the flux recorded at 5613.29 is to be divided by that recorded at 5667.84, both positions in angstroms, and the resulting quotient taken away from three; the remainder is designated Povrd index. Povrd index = 1.93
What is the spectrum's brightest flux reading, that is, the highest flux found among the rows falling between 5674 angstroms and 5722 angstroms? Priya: 8.701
